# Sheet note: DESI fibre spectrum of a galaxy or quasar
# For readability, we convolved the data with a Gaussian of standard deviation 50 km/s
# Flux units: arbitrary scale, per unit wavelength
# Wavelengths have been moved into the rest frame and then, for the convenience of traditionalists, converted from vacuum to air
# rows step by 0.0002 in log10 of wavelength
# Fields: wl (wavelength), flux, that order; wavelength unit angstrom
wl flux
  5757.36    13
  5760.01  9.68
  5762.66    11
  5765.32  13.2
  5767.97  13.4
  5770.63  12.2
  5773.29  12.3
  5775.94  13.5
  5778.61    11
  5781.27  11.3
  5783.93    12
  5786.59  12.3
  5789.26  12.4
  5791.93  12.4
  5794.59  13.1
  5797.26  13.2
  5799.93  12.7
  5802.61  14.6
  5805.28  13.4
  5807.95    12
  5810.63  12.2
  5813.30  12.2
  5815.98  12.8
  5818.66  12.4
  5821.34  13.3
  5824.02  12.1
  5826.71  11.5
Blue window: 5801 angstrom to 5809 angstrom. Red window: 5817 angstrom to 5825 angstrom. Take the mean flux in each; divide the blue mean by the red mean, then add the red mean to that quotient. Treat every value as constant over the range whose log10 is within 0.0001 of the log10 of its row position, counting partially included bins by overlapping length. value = 13.7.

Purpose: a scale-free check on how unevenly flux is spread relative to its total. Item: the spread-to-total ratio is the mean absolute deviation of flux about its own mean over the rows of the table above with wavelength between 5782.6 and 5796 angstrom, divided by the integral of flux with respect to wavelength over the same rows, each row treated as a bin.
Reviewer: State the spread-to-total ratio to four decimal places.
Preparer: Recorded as 0.0016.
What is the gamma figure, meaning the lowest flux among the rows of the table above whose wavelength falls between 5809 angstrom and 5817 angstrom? 12.2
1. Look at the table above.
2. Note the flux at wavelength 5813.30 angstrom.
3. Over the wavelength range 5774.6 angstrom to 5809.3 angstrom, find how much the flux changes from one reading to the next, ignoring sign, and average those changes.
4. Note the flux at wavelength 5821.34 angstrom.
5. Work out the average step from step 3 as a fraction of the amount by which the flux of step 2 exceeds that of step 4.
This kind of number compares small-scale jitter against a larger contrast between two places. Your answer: -0.7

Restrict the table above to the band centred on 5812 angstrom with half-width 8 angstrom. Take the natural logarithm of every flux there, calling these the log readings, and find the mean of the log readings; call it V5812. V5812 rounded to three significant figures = 2.53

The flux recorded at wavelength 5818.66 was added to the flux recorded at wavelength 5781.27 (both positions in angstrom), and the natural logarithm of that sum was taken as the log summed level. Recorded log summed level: 3.17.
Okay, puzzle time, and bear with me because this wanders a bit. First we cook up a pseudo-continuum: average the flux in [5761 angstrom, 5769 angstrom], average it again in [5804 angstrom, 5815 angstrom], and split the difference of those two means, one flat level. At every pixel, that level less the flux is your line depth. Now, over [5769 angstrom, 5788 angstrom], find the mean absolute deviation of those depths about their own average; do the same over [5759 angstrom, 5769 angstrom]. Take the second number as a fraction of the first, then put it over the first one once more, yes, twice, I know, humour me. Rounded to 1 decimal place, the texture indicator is 4.7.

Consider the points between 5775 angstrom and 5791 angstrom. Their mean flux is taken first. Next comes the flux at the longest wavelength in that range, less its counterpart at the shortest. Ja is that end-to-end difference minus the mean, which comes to -13.2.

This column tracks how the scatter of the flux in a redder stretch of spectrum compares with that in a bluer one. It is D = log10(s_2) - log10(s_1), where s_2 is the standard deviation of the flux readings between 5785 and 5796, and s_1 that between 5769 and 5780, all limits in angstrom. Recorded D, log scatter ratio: -0.4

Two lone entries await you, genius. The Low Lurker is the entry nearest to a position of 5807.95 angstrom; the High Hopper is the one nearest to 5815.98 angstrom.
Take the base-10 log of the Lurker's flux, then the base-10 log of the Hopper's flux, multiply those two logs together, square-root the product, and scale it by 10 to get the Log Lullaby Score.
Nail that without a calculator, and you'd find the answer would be 10.93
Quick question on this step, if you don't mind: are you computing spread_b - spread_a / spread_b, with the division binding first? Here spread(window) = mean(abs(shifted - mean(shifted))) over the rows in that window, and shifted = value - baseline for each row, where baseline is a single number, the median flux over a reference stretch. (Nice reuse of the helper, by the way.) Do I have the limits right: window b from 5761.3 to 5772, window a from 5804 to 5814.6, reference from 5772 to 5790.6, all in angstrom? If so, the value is 0.29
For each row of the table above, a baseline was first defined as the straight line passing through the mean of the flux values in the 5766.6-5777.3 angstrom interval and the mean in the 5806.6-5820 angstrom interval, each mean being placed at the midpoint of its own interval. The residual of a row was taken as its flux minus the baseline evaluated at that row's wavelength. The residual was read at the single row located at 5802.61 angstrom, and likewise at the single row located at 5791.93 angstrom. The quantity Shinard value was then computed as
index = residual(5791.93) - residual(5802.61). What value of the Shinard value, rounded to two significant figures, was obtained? -2.3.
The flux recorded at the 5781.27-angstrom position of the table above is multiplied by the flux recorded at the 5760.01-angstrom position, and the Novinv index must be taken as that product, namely 109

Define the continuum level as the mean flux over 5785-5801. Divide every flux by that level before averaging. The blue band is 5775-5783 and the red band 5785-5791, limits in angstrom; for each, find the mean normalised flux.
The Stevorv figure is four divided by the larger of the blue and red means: 4.11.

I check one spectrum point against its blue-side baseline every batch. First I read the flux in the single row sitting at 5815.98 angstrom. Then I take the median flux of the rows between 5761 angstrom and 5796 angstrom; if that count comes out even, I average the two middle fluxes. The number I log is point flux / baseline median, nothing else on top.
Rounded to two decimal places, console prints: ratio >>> 1.04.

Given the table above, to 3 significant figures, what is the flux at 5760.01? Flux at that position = 9.68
